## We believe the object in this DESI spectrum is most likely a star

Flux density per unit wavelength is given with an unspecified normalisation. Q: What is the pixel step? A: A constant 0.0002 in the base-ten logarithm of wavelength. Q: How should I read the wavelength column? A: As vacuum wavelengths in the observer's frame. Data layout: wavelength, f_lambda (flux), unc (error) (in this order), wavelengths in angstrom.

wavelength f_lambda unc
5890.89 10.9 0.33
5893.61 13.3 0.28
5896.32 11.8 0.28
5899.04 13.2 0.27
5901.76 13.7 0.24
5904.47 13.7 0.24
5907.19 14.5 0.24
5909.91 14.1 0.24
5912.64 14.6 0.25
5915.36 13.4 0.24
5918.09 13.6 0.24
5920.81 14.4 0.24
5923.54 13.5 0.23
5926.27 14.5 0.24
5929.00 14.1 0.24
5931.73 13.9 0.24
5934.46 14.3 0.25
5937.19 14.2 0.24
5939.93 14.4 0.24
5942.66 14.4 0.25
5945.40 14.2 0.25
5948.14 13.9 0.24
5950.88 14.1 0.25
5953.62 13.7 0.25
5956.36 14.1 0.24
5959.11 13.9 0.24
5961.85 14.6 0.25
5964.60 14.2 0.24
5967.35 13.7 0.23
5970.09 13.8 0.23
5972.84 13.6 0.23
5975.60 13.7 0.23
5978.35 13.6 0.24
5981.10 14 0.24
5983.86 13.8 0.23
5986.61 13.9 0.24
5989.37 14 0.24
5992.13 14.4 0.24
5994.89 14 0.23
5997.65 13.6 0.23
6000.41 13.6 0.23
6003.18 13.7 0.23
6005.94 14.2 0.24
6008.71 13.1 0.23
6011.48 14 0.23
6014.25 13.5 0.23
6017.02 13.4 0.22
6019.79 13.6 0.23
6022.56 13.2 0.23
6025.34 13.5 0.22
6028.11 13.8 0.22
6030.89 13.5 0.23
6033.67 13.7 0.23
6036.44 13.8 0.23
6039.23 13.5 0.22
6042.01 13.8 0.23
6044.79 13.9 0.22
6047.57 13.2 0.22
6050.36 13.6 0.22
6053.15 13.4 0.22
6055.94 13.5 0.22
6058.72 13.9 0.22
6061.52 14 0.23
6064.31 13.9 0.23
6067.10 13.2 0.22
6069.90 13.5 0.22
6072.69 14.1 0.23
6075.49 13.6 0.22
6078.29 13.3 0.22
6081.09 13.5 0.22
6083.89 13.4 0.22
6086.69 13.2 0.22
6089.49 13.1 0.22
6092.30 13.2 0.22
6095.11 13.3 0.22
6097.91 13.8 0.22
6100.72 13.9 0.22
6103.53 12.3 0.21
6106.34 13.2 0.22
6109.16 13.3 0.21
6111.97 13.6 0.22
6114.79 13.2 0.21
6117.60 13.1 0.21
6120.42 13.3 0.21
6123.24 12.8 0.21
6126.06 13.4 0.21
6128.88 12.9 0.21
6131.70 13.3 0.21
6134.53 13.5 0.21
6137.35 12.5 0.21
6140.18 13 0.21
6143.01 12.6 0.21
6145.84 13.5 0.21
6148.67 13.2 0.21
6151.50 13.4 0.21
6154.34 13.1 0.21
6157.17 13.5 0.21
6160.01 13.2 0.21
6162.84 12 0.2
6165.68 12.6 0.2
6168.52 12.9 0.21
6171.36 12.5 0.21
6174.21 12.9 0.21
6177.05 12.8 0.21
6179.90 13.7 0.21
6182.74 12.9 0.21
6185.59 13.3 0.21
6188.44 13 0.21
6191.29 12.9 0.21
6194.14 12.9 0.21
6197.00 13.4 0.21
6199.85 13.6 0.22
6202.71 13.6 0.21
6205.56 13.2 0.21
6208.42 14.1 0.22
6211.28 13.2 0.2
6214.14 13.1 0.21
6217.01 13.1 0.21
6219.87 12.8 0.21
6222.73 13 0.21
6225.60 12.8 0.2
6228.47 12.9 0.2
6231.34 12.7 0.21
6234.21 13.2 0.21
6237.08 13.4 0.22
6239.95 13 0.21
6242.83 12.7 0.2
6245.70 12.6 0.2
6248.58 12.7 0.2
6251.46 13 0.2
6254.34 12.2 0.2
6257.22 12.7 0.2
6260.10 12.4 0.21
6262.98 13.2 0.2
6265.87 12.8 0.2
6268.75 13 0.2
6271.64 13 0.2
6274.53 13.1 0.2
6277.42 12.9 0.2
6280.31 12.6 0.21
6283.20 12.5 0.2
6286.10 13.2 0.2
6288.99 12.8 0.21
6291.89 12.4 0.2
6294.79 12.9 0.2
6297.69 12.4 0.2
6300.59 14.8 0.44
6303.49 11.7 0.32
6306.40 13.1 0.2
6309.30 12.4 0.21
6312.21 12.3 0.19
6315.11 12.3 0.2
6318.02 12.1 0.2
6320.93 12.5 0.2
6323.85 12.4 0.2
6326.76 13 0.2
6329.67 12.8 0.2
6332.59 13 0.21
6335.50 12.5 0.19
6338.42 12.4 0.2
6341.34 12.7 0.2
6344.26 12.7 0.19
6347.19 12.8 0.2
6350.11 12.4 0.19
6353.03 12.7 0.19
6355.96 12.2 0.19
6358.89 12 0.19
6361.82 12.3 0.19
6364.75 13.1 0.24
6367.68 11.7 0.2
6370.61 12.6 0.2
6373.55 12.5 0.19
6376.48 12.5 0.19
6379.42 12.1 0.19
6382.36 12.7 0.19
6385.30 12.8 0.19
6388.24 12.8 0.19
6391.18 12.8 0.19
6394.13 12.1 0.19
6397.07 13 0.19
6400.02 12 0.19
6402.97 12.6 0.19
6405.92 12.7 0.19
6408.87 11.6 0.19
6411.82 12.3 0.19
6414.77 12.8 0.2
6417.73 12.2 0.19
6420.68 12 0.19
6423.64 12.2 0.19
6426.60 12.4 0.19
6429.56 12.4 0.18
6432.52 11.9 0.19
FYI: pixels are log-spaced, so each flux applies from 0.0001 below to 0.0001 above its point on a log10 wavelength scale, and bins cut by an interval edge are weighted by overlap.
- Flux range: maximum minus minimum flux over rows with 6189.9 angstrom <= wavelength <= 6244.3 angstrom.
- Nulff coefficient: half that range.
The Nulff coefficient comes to 0.70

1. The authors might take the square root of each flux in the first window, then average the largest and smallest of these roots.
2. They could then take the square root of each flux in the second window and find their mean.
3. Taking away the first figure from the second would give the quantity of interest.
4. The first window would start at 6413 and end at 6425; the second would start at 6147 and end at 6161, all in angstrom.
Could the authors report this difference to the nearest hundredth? 0.12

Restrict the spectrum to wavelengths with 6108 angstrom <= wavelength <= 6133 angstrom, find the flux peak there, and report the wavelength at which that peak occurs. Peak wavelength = 6111.97 angstrom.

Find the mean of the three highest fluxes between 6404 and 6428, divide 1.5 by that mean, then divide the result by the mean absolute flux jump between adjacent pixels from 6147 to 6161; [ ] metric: 0.40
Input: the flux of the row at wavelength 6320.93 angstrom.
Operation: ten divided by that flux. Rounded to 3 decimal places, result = 0.800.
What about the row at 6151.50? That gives 0.746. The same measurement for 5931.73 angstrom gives 0.719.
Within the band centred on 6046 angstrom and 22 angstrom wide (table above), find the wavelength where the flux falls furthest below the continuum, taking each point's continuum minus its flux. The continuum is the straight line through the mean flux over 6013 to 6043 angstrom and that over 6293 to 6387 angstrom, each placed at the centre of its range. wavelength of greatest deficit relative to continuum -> 6047.57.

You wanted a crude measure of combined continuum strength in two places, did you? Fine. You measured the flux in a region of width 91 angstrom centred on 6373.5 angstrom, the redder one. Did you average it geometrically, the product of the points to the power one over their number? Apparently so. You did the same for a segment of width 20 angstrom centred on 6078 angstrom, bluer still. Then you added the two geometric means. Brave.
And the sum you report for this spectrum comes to 26.0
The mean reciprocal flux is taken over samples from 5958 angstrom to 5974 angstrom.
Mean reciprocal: 0.0716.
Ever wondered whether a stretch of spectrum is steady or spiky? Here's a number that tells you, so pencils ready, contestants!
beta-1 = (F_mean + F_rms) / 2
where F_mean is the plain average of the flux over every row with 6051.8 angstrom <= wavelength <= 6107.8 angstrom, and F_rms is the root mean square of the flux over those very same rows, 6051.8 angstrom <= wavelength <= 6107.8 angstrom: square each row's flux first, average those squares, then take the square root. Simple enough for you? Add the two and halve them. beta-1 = 13.5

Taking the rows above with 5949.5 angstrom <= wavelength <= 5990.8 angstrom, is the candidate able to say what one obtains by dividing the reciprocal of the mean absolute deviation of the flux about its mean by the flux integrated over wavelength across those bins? 0.0086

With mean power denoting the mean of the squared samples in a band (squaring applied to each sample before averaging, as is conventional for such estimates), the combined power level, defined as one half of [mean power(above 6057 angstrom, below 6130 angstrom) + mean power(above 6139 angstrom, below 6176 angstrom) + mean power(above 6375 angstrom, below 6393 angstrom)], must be 253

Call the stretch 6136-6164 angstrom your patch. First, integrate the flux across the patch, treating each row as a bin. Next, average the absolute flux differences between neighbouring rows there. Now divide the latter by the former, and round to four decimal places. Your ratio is 0.0014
